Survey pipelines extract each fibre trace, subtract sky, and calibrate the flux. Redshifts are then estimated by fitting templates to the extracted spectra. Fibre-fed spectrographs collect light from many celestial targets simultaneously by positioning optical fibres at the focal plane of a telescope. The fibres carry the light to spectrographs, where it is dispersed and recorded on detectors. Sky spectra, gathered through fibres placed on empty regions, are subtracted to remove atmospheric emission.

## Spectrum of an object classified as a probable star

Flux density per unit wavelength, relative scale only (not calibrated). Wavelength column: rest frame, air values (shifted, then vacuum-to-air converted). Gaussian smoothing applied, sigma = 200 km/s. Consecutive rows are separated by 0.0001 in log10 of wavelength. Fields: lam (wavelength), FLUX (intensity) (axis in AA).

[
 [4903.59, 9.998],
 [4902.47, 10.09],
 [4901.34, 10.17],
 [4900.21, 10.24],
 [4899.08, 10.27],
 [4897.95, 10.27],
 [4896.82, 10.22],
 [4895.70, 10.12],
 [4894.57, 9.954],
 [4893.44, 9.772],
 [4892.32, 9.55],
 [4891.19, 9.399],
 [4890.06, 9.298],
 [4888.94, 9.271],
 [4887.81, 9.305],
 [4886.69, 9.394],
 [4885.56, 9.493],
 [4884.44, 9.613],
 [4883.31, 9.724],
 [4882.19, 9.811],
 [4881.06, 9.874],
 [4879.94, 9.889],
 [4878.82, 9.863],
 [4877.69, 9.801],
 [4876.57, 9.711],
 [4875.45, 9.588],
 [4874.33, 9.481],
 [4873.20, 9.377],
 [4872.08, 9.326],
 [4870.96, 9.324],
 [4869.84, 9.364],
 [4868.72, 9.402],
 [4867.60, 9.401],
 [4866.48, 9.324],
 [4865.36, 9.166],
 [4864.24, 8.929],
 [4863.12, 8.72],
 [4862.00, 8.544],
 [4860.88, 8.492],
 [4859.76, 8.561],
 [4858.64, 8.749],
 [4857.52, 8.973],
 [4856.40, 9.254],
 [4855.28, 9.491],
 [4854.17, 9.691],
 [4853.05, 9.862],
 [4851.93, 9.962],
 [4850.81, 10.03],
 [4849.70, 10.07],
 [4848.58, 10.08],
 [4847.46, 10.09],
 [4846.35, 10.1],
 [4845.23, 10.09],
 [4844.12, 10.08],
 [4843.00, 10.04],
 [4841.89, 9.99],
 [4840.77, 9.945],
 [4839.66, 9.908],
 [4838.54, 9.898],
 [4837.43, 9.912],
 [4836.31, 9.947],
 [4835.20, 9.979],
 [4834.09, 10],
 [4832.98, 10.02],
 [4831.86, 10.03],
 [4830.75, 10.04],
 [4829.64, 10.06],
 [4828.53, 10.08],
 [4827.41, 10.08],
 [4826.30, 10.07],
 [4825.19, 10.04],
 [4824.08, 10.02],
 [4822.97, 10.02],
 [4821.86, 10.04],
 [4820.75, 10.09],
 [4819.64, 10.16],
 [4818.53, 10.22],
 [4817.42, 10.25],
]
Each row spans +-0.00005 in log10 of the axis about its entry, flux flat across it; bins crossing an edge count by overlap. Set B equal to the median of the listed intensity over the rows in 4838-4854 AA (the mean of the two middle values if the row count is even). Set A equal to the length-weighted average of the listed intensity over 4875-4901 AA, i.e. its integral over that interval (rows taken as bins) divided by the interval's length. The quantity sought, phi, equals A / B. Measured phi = 0.97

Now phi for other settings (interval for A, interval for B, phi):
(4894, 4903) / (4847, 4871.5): 1.09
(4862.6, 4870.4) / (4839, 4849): 0.91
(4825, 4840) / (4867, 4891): 1.05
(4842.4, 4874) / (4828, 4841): 0.95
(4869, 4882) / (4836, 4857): 0.96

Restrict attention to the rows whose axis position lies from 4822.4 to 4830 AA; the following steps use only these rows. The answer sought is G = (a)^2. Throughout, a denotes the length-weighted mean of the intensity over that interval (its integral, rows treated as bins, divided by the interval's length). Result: 101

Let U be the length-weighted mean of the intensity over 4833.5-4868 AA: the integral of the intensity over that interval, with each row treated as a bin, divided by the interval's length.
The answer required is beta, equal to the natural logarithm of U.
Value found 2.26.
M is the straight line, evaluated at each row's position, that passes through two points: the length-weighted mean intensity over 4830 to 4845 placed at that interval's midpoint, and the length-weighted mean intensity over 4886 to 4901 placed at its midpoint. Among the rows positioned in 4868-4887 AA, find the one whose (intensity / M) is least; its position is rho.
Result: 4870.96 AA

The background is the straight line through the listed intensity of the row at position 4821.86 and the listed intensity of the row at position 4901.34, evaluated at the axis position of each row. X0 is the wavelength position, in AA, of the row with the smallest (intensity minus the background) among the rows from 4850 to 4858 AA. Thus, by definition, 4857.52 AA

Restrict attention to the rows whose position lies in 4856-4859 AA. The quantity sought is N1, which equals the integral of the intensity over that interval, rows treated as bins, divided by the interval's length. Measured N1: 8.99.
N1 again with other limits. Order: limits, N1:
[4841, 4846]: 10.04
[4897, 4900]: 10.24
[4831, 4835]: 10.02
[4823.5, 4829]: 10.05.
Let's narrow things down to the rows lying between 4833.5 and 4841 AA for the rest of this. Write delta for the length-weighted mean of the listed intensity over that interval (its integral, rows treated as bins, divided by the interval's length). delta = 9.9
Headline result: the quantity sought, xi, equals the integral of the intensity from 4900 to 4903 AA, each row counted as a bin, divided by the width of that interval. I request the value 10.1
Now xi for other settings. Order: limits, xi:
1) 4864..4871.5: 9.3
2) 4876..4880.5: 9.8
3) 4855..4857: 9.3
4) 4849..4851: 10.1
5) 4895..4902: 10.2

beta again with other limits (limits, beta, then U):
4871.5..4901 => 2.27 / 9.7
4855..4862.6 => 2.18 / 8.8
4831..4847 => 2.30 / 10.0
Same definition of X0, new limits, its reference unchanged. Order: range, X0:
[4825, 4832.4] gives 4831.86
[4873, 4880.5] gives 4873.20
